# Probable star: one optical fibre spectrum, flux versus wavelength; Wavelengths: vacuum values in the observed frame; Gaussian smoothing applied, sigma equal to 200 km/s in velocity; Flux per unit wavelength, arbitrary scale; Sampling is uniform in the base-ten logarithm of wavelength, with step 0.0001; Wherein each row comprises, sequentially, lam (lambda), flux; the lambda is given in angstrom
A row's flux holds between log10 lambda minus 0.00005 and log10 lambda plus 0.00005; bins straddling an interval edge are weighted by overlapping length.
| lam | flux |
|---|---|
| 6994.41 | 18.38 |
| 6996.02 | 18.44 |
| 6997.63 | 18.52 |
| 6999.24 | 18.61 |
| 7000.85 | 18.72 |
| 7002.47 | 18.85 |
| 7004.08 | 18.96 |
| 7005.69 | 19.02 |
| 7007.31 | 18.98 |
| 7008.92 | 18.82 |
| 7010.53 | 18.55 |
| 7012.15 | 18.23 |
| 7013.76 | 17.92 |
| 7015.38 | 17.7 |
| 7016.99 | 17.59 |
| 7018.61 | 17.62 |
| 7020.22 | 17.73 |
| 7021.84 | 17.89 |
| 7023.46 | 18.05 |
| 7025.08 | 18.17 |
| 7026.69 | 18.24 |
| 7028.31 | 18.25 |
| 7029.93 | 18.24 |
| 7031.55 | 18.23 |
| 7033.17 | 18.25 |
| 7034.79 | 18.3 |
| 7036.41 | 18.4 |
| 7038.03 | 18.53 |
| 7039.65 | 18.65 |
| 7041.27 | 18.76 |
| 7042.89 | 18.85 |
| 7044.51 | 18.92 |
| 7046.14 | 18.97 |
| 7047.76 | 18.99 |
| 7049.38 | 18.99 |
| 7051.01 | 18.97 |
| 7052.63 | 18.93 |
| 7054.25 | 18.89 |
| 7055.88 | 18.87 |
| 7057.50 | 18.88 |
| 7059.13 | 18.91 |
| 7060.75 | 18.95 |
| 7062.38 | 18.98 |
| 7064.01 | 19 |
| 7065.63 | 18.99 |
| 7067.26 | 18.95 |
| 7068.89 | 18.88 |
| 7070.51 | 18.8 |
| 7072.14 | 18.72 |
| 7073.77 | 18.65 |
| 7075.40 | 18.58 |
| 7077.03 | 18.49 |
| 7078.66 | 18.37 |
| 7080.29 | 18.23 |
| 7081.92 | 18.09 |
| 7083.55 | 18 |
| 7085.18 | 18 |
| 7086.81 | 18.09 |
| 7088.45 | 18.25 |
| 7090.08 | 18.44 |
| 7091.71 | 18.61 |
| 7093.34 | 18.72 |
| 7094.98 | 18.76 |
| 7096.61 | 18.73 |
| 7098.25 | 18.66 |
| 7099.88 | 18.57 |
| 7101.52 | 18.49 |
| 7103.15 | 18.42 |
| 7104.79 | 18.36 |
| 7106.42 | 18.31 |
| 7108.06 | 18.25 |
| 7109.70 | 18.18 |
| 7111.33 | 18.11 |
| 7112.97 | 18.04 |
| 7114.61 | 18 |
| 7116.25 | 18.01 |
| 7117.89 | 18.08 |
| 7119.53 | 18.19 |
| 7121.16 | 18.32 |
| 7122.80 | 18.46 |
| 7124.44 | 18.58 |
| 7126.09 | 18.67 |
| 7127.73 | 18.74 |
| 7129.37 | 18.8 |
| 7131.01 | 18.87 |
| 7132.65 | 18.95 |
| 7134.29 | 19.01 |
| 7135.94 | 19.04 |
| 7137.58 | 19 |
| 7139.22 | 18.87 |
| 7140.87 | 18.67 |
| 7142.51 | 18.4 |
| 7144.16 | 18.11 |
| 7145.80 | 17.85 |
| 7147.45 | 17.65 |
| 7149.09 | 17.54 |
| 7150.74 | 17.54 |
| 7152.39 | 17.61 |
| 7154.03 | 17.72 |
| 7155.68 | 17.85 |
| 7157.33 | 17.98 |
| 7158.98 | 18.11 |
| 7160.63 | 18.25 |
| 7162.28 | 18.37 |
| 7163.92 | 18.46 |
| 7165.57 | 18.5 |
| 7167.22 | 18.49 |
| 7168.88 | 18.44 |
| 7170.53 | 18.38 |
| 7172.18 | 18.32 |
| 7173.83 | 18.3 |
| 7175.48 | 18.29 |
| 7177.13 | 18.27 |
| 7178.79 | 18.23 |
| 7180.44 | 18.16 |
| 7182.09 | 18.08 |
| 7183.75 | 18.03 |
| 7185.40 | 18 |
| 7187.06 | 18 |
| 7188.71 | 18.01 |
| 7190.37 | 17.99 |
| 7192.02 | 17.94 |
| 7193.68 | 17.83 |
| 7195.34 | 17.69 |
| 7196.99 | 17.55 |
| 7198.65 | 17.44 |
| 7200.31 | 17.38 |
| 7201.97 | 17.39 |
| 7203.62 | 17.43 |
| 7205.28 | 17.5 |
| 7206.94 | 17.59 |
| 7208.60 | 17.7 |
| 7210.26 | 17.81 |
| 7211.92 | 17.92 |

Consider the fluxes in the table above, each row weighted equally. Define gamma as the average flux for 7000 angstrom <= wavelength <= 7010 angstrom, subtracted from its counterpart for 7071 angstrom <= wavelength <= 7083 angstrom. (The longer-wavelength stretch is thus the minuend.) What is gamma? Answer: -0.44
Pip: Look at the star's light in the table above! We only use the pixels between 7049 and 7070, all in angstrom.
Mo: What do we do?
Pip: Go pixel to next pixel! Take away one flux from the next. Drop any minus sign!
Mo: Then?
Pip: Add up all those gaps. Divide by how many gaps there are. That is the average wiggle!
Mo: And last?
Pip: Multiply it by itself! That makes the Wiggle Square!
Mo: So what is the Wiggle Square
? 0.0010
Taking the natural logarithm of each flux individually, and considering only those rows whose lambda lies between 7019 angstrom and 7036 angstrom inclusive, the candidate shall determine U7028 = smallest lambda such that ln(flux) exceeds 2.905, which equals 7034.79 angstrom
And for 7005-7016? 7005.69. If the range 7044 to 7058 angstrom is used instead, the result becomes 7044.51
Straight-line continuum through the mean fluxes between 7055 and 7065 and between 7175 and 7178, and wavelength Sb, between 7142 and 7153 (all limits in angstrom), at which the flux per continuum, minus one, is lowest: 7149.09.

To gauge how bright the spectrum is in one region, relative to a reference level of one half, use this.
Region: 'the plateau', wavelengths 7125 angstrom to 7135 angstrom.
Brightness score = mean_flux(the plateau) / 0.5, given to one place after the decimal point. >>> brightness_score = 37.7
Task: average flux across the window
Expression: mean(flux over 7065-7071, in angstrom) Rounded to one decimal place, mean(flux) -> 18.9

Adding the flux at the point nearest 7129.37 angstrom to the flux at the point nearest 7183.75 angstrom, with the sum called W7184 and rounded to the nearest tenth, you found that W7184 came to 36.8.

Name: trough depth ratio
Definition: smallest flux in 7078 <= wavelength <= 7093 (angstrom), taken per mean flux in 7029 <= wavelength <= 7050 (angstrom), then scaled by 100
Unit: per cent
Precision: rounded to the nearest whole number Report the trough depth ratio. 97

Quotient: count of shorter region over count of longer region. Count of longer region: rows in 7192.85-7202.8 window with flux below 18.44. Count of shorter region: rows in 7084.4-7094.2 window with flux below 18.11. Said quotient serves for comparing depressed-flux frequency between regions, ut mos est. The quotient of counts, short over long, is 0.3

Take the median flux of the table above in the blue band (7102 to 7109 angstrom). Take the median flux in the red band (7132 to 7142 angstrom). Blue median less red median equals -0.64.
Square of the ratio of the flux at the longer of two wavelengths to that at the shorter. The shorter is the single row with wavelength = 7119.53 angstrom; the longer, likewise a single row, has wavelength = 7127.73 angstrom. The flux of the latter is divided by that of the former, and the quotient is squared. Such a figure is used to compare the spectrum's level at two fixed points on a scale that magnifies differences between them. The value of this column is 1.06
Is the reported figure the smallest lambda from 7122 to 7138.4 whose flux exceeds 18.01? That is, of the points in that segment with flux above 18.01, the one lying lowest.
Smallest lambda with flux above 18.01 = 7122.80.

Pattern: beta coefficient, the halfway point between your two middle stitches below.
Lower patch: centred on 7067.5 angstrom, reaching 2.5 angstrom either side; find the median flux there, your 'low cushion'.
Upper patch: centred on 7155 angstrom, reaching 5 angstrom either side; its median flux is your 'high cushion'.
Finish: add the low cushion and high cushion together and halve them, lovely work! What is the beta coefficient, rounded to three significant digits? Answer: 18.4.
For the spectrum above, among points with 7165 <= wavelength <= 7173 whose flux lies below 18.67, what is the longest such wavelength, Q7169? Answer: 7172.18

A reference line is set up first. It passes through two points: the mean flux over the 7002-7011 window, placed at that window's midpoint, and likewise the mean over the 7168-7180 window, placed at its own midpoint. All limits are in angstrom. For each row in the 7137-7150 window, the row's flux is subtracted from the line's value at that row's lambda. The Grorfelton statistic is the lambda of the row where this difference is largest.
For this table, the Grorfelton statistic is 7149.09 angstrom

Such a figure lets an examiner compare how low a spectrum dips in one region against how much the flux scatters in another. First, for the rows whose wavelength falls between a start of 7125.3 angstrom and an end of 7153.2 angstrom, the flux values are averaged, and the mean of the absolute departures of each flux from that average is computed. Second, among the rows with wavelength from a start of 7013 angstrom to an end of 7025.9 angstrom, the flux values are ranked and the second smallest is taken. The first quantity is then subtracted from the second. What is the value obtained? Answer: 17.1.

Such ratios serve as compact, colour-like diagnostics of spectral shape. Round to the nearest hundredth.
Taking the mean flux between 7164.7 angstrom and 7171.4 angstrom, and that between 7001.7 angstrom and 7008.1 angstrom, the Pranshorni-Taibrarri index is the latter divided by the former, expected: 1.03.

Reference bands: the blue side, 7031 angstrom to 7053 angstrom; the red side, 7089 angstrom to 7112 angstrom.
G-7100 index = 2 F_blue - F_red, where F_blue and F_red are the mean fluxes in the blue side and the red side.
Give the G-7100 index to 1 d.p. 18.9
